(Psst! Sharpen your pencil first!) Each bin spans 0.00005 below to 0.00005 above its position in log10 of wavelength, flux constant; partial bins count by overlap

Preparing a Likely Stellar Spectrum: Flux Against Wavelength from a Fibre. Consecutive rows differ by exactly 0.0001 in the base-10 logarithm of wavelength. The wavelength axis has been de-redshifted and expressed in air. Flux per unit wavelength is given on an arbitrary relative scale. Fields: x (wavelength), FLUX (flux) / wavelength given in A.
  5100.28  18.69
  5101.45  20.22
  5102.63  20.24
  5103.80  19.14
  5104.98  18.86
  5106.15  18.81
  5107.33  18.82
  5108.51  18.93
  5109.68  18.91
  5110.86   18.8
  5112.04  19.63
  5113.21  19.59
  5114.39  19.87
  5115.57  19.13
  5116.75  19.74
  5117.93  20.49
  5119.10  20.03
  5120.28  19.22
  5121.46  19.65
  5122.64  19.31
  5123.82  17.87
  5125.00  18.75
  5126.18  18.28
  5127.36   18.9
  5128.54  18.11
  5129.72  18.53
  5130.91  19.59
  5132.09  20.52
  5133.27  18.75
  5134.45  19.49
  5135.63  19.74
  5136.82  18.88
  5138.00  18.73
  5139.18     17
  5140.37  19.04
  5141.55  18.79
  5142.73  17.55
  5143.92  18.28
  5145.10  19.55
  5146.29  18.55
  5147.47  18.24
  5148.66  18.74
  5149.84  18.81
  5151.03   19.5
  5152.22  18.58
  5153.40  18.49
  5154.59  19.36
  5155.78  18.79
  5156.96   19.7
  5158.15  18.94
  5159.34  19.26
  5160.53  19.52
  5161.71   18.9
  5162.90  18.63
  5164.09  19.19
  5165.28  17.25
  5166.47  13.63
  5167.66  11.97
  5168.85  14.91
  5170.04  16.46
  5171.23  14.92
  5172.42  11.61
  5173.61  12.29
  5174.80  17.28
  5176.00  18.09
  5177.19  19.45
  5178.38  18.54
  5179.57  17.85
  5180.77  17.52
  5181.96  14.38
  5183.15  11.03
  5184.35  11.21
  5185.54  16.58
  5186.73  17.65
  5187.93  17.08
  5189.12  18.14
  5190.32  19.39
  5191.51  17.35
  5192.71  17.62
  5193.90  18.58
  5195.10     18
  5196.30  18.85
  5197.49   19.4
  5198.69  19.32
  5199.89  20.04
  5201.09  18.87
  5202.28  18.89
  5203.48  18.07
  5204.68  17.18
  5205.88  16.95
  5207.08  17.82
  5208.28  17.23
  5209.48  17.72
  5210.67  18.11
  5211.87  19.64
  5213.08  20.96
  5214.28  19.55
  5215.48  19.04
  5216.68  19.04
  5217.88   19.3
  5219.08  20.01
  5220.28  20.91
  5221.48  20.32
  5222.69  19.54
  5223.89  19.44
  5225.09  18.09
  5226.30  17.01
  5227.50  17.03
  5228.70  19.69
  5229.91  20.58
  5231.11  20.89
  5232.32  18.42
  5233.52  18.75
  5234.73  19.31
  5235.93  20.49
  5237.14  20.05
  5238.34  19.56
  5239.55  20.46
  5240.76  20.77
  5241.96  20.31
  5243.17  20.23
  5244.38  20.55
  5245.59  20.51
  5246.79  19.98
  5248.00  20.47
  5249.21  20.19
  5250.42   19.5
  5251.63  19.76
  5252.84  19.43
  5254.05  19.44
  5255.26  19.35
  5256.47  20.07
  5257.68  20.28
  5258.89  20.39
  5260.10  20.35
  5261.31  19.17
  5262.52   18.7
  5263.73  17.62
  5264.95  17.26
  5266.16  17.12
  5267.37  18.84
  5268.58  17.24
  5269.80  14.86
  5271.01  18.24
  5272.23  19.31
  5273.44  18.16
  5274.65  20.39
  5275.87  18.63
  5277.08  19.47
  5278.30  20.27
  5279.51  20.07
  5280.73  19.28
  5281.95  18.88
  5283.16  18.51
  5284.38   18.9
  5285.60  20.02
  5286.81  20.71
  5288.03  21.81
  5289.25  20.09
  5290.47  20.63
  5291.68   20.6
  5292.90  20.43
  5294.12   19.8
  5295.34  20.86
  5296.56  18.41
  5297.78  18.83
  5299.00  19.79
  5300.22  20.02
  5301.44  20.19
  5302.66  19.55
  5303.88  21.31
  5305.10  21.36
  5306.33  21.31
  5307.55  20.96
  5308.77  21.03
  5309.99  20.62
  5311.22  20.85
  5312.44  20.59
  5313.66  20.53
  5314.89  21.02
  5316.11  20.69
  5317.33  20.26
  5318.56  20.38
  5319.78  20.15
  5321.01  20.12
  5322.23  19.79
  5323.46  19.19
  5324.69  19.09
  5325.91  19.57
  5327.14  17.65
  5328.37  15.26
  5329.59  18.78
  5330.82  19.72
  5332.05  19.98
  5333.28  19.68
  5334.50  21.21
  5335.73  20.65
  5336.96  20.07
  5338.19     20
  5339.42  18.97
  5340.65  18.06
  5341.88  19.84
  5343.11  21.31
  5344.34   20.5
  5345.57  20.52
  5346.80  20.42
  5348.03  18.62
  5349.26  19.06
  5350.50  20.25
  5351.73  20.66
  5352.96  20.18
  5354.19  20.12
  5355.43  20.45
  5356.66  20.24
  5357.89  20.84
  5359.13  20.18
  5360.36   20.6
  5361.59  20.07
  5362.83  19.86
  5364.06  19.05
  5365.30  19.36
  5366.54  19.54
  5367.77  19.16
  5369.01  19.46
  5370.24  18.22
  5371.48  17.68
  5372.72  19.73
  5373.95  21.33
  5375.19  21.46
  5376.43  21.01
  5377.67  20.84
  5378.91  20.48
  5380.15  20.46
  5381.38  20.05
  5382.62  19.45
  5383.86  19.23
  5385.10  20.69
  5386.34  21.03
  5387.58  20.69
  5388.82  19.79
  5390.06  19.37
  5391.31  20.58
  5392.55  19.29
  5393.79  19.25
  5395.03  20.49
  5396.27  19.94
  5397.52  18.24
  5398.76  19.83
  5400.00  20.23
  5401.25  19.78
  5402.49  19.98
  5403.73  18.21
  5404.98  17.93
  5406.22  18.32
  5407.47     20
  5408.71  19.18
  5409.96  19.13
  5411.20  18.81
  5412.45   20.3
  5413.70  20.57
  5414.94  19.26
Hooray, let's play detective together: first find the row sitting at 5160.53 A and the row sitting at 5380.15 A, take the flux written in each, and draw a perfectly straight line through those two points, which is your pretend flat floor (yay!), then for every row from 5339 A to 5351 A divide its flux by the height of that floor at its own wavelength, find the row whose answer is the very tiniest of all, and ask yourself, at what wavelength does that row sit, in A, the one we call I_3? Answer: 5340.65 A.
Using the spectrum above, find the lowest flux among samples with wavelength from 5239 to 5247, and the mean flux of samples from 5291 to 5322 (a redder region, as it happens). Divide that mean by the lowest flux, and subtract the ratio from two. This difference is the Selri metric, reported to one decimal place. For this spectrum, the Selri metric 1.0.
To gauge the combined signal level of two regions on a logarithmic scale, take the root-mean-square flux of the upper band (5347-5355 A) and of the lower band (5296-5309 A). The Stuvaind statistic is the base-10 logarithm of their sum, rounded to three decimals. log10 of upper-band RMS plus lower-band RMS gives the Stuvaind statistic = 1.603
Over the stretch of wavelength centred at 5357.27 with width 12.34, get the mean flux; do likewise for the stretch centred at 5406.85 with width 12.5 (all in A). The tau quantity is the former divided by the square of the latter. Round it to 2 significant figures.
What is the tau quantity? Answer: 0.055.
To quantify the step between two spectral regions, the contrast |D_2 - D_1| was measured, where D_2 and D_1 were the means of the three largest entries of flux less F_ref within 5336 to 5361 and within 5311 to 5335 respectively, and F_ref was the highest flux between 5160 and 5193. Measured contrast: 0.1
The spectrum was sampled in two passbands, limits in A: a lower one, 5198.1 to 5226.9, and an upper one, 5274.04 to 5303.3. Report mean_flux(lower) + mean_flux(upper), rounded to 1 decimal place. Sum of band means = 38.7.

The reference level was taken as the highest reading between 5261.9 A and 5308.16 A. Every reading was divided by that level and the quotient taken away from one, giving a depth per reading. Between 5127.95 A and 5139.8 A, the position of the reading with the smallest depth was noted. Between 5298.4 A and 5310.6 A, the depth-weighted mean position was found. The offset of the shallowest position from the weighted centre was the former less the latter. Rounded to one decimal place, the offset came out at -171.2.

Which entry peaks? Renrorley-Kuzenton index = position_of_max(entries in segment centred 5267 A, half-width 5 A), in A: 5267.37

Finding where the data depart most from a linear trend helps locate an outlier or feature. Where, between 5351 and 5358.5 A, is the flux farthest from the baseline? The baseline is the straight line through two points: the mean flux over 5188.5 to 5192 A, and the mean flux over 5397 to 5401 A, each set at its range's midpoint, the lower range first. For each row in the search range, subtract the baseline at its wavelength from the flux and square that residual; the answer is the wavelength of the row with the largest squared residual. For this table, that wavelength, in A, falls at 5357.89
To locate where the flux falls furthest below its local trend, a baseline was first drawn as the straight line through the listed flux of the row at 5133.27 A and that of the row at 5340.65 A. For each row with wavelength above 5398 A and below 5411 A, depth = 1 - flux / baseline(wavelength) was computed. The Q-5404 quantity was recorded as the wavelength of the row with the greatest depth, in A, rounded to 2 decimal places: 5404.98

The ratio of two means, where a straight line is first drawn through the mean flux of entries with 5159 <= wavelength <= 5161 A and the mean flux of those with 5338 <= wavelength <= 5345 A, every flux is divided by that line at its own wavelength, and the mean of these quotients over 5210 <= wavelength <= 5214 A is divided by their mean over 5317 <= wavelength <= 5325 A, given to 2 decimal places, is 1.00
